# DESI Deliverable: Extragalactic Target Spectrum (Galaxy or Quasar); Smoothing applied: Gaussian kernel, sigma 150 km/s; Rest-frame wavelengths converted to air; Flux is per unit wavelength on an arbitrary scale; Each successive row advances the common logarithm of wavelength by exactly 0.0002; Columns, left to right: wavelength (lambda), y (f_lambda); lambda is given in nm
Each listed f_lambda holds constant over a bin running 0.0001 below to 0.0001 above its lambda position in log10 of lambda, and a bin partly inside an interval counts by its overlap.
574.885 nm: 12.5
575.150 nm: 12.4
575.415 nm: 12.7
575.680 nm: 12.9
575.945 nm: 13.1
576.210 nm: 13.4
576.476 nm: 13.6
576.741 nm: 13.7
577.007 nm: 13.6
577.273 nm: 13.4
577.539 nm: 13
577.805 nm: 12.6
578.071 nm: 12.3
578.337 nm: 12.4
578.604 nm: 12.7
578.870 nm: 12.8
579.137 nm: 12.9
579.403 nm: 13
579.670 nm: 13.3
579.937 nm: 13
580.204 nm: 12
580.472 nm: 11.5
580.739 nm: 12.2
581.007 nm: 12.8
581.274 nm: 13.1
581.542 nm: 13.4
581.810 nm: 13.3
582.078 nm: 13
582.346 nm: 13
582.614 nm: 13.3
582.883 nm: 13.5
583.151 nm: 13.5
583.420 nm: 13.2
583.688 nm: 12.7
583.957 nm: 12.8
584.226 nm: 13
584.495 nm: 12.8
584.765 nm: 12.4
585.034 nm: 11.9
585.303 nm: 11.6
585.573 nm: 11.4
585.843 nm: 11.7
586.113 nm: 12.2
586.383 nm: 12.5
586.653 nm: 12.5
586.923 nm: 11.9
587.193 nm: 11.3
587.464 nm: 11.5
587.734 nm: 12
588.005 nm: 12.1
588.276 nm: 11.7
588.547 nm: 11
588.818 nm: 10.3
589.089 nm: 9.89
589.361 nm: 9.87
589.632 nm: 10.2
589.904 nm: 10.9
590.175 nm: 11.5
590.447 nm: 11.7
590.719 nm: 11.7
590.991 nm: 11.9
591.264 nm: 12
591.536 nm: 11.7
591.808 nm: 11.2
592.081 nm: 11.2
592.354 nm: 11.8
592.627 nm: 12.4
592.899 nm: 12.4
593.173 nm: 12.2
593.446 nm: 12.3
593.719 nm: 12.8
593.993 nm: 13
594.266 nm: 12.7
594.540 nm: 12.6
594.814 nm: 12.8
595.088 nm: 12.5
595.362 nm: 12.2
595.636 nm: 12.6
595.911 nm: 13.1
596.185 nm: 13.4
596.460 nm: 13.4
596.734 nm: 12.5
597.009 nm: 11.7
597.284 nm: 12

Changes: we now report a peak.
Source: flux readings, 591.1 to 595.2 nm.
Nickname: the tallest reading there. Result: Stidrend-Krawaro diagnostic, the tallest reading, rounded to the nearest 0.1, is 13.0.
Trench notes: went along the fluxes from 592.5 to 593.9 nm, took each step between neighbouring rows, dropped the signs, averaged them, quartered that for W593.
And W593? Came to 0.05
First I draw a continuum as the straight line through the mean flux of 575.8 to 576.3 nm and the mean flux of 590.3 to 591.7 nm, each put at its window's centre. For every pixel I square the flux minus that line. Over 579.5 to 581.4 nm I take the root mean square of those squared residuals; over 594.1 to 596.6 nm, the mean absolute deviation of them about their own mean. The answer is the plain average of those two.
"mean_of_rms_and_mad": 1.0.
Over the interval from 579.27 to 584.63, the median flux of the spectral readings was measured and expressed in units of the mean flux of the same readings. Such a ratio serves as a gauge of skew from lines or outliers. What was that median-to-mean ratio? 1.01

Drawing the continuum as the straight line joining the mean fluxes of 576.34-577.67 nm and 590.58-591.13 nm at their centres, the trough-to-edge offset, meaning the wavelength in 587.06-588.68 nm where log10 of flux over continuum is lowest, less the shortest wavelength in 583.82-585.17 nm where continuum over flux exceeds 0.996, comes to 3.78 nm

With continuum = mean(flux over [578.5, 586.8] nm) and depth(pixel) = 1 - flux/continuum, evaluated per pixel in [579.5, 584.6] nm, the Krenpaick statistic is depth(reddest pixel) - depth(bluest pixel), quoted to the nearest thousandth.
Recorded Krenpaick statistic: 0.039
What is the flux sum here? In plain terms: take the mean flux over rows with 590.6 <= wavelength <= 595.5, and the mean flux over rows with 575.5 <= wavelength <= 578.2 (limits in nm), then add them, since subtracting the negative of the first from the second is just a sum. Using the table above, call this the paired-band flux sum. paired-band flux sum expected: 25.3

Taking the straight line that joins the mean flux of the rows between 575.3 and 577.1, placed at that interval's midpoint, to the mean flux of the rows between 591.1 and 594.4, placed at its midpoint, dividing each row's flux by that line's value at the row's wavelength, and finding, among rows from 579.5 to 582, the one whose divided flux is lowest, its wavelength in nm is 580.472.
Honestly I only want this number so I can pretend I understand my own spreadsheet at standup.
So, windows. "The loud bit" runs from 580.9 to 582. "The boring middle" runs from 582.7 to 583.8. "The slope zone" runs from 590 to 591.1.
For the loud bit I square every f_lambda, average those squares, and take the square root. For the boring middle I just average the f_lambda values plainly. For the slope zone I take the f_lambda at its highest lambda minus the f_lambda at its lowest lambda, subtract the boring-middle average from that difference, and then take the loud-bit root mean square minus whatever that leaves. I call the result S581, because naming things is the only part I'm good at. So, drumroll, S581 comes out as 26.0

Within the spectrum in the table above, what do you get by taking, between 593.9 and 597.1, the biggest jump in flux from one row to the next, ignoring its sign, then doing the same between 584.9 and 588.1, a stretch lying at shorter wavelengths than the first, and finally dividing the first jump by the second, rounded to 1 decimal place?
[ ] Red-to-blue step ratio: 1.5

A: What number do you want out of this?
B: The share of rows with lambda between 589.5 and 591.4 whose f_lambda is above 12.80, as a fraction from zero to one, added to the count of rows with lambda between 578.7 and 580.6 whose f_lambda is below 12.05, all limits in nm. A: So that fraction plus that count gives 2.0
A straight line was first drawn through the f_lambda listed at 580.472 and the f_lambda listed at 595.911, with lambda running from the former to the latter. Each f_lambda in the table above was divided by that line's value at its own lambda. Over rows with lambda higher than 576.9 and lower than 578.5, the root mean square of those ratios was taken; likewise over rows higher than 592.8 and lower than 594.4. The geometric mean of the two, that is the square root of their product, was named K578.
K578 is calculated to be 1.06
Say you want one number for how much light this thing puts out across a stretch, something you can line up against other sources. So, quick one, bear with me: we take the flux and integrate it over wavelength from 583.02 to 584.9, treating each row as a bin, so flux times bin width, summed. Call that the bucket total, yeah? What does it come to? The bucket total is 24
